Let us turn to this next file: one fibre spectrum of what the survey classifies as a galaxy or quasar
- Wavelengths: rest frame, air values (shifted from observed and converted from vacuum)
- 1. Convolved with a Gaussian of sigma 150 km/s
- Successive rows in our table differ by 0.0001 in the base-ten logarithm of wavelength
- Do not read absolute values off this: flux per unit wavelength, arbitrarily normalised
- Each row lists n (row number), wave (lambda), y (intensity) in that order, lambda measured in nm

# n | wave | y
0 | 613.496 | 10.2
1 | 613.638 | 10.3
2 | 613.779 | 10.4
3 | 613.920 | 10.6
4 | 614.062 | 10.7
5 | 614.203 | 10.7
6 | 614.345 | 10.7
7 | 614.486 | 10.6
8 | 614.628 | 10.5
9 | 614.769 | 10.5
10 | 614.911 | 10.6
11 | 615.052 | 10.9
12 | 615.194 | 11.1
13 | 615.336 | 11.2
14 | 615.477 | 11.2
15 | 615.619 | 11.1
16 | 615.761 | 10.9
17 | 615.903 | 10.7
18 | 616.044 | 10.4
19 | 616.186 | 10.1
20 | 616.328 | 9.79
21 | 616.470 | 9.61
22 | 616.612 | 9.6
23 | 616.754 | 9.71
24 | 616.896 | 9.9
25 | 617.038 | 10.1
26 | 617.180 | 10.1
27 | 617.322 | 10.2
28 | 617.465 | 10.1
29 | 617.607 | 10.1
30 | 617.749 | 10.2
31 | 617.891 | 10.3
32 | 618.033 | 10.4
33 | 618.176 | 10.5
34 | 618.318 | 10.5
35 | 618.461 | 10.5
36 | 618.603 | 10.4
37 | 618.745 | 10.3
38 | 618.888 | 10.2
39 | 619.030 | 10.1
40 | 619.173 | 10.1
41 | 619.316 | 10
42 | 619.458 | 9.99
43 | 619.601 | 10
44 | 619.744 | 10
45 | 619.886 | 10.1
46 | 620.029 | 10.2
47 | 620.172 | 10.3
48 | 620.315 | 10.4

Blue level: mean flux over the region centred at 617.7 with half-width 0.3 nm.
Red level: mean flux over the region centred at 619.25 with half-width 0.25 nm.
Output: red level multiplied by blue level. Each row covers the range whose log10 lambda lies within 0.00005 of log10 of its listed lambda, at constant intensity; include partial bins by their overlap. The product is 102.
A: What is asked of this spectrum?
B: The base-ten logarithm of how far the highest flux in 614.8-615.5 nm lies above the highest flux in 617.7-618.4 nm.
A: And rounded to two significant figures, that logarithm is -0.15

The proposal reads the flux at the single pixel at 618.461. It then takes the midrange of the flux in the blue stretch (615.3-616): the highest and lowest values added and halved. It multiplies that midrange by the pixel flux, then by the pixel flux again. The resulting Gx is 1207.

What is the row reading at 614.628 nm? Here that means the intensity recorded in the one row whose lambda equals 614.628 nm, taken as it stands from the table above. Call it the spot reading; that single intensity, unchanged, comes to 10.5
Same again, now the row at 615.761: 10.9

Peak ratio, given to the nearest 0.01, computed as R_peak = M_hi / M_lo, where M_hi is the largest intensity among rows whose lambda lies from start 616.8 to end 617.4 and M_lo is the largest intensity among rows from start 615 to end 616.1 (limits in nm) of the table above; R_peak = 0.91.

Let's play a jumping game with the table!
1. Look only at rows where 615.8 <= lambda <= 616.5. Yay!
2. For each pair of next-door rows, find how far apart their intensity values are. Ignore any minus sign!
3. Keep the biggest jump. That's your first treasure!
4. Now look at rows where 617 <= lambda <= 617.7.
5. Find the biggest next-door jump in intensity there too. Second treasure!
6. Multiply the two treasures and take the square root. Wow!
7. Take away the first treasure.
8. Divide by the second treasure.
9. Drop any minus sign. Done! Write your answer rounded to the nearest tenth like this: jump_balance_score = 1.3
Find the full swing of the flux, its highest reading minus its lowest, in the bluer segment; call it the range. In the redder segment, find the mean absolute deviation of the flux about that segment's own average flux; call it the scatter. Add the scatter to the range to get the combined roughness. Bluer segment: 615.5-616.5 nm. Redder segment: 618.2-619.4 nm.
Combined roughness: 1.7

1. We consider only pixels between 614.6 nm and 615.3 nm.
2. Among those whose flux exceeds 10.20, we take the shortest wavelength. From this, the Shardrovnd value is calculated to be 614.628 nm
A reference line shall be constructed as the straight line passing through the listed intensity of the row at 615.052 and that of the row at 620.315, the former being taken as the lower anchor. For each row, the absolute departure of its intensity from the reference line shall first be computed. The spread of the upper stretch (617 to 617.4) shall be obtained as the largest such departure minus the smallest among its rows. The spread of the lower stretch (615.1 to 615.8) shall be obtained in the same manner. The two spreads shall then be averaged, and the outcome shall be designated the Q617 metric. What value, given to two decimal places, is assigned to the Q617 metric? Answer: 0.20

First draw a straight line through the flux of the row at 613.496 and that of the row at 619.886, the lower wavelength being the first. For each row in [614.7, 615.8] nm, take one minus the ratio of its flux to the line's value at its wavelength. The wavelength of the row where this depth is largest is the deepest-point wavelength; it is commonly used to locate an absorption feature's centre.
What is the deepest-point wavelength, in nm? 614.769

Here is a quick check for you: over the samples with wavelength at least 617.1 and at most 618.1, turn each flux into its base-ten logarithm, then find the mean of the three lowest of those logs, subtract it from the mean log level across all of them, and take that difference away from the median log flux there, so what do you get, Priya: 1.00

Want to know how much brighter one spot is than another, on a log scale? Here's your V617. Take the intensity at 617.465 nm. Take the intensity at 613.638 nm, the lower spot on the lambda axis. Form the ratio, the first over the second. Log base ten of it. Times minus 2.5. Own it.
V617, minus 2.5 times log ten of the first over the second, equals 0.02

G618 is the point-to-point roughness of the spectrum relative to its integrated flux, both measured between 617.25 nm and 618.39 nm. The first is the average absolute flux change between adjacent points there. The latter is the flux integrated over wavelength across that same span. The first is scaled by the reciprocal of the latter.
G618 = 0.0061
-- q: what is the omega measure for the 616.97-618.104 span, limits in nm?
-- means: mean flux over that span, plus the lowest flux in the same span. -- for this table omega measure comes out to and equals 20.29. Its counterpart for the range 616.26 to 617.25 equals 19.43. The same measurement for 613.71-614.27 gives 21.00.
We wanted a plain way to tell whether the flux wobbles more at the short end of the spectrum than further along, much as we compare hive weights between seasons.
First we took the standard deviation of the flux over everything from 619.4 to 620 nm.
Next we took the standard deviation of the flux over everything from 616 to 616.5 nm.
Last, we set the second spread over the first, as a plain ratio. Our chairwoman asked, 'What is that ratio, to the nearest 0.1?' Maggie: 6.7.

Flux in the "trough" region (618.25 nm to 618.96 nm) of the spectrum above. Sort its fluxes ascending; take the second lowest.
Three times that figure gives 30.9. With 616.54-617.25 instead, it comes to 29.1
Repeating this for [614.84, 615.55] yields 32.7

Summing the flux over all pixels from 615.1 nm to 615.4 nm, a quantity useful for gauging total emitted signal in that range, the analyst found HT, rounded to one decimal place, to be 22.3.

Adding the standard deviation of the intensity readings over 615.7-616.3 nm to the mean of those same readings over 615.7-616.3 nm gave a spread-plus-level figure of 10.8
